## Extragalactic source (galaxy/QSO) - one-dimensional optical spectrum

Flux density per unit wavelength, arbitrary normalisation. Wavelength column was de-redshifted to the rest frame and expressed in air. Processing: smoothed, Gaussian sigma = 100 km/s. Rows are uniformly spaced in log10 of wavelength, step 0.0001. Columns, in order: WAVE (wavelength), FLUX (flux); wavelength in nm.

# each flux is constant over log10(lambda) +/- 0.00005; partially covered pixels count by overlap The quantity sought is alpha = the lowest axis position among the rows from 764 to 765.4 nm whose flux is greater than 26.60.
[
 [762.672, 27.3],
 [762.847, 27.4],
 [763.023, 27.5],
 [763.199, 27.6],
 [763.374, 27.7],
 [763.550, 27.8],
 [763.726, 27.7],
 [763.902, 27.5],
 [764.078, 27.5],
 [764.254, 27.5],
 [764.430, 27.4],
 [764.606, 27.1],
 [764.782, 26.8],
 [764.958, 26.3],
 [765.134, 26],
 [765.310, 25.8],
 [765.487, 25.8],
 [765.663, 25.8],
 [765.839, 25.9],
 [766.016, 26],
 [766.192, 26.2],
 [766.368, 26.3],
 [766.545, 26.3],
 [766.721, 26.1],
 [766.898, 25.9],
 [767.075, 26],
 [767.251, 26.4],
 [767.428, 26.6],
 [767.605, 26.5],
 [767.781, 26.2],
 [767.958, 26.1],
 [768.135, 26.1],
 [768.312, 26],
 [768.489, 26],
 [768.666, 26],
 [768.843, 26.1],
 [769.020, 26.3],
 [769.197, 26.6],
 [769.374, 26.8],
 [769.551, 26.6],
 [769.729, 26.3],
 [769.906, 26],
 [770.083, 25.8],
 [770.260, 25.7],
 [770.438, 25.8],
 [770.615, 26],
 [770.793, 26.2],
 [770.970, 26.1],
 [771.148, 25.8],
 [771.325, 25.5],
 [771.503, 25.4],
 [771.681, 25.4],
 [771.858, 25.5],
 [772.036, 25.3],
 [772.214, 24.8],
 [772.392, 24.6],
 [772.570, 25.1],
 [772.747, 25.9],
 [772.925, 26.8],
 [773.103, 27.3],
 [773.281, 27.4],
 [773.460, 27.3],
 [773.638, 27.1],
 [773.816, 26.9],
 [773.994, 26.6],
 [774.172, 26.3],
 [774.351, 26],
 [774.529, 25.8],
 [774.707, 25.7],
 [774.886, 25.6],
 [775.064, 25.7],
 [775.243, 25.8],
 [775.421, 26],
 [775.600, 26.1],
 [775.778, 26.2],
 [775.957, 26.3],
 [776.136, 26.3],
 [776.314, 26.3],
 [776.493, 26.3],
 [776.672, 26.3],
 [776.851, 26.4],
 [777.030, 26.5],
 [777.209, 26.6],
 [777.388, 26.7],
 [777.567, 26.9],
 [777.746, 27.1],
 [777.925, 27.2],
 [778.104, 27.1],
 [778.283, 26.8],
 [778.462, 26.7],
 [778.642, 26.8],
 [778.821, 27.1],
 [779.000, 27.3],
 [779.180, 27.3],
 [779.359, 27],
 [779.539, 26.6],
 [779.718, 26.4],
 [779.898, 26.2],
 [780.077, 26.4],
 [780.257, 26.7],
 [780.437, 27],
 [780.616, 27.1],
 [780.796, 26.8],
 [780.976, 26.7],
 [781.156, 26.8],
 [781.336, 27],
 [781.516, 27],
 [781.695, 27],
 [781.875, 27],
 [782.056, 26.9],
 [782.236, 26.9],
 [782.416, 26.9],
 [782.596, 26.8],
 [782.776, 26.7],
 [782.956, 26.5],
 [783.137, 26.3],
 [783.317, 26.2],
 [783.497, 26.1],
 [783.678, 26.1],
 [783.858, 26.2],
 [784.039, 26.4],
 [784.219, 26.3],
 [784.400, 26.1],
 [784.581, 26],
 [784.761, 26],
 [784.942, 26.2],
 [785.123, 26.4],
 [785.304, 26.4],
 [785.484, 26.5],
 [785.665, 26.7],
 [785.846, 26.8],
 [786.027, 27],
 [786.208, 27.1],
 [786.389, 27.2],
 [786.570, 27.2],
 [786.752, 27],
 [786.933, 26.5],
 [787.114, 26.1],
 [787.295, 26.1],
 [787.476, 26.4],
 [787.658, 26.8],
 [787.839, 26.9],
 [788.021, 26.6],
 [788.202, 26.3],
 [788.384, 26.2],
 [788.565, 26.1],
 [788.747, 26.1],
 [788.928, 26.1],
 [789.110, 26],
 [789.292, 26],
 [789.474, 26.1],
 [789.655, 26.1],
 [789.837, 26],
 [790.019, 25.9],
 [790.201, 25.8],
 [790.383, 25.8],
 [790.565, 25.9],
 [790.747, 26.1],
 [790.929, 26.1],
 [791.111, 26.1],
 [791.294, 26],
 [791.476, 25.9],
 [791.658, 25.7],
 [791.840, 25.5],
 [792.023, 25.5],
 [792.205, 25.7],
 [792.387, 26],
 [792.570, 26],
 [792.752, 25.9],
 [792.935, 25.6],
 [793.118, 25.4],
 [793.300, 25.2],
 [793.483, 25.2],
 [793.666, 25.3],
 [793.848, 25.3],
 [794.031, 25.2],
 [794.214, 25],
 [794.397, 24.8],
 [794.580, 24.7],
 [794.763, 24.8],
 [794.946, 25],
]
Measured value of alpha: 764.078 nm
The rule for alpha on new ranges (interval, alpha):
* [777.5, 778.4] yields 777.567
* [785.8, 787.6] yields 785.846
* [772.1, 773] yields 772.925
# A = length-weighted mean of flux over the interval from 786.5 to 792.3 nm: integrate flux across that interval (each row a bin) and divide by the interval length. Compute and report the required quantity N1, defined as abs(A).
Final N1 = 26.1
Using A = 26.14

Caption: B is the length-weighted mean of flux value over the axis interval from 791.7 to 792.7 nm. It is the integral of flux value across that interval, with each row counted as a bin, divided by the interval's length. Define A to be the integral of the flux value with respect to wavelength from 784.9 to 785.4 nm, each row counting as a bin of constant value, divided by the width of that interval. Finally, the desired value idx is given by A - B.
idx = 0.6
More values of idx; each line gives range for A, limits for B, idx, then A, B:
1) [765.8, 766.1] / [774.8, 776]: 0.0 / 25.9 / 25.95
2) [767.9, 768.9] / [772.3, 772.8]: 0.9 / 26.0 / 25.18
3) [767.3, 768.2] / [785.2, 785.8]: -0.3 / 26.3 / 26.57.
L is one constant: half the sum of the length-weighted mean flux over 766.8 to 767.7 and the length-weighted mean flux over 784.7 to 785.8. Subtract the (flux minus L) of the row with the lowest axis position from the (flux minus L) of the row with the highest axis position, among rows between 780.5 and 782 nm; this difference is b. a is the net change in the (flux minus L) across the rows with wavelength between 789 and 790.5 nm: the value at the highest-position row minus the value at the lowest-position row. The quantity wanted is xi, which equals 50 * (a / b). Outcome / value 100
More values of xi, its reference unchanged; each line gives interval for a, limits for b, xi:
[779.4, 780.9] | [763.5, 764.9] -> -10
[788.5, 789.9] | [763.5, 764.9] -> 5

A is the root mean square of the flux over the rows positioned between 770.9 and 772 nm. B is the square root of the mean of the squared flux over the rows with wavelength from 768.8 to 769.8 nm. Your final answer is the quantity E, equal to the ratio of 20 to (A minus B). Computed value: -24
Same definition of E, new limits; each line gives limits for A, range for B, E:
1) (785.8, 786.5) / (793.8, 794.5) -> 10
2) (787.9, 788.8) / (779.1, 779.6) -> -28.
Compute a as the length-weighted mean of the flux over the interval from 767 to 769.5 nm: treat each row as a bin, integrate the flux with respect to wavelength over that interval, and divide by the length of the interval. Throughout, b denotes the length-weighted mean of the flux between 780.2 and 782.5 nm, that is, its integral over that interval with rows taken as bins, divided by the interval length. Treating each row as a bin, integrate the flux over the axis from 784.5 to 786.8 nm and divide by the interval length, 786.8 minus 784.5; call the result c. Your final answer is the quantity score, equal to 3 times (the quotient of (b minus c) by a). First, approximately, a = 26.3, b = 26.9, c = 26.6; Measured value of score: 0.030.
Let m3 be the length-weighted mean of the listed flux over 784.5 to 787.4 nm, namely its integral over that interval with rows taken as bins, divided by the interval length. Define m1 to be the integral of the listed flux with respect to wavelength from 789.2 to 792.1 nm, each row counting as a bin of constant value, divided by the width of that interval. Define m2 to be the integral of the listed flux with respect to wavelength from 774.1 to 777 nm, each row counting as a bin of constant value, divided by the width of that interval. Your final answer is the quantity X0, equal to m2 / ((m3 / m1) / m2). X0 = 662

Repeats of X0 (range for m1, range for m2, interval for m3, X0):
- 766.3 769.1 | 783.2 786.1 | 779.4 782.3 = 678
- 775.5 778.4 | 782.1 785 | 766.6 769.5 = 704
